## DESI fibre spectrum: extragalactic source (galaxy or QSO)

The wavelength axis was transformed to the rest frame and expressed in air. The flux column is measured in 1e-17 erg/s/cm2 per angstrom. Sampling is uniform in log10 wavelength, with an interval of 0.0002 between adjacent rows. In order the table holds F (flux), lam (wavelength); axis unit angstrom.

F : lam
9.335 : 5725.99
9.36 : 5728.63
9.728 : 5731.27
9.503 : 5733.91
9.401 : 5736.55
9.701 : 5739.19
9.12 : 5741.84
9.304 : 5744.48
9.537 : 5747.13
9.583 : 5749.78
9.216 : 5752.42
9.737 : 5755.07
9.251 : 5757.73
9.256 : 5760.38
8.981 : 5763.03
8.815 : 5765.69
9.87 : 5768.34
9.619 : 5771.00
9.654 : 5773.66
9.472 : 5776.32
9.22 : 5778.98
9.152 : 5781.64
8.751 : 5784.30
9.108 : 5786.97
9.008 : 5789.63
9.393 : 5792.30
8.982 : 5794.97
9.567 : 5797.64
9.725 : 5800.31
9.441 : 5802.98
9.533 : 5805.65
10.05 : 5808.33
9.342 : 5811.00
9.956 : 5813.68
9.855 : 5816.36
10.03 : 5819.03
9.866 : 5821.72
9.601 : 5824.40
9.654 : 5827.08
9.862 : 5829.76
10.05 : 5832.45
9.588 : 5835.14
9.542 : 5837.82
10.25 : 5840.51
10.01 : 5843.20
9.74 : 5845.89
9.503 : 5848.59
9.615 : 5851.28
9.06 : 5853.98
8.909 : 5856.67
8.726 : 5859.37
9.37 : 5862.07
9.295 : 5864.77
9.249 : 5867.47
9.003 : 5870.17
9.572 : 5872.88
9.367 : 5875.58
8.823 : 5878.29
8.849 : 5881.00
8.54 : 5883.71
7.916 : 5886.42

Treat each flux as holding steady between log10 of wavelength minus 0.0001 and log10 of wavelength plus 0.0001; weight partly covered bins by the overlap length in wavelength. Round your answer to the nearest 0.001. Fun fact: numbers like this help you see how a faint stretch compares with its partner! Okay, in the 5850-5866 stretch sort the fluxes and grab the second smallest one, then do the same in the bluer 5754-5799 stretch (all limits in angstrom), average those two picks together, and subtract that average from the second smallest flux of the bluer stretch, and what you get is -0.047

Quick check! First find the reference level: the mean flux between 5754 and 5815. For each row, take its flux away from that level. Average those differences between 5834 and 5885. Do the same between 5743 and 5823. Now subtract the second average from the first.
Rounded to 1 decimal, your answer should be 0.1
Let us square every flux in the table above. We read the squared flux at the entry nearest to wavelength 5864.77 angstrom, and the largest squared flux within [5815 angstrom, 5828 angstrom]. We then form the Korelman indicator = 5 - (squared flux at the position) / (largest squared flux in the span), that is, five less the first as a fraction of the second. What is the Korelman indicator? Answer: 4.14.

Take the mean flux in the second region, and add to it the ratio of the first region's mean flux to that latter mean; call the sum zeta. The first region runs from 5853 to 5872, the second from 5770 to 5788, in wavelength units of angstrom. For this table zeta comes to 10.26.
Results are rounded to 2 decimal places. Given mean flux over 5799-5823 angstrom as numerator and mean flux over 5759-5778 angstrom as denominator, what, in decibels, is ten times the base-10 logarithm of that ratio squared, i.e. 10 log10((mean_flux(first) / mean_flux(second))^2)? 0.34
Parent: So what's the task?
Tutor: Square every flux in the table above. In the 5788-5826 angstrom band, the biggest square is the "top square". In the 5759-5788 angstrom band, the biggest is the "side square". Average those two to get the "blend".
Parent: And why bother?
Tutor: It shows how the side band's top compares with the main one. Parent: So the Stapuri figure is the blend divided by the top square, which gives 0.98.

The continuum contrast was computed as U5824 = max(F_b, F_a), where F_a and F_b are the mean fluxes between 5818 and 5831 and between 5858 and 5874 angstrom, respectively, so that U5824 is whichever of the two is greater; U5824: 9.80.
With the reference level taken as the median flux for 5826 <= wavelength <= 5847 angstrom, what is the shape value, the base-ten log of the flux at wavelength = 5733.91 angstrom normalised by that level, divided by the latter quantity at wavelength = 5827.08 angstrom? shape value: 2.0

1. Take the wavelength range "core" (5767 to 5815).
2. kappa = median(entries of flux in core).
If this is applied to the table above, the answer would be 9.5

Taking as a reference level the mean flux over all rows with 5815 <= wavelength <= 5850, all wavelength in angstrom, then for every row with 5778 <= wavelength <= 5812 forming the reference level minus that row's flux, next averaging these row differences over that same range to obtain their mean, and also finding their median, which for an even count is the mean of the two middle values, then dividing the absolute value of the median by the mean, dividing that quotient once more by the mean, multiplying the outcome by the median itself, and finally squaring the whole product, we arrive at 0.9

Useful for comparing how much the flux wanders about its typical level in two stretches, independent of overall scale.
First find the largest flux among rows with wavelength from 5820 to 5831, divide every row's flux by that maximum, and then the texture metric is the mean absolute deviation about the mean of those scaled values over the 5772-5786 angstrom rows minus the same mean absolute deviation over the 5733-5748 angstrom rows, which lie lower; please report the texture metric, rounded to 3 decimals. 0.010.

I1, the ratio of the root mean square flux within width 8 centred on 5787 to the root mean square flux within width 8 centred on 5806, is 0.93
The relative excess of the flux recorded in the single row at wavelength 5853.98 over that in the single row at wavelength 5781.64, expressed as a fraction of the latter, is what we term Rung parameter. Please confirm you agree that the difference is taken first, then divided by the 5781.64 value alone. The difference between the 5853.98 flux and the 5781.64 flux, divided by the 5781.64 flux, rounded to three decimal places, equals -0.010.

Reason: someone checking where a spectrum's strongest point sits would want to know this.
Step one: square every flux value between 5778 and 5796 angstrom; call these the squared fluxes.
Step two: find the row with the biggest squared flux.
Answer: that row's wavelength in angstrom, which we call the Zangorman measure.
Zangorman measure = 5792.30 angstrom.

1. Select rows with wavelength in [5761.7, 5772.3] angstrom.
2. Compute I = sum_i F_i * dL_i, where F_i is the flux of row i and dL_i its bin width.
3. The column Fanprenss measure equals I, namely 99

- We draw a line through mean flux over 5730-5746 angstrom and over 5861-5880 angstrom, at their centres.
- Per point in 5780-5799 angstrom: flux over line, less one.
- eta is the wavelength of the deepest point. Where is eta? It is 5784.30 angstrom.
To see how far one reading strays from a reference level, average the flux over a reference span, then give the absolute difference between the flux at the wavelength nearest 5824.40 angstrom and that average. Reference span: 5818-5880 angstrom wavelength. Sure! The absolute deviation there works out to 0.1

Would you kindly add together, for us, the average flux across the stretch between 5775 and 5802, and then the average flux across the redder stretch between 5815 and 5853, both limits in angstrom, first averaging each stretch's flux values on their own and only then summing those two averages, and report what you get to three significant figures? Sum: 19.0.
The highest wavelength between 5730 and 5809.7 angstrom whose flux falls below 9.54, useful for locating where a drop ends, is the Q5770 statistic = 5805.65 angstrom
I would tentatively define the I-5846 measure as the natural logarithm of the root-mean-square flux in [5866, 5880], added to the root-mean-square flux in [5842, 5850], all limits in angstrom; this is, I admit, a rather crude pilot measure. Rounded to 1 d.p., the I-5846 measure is 12.0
